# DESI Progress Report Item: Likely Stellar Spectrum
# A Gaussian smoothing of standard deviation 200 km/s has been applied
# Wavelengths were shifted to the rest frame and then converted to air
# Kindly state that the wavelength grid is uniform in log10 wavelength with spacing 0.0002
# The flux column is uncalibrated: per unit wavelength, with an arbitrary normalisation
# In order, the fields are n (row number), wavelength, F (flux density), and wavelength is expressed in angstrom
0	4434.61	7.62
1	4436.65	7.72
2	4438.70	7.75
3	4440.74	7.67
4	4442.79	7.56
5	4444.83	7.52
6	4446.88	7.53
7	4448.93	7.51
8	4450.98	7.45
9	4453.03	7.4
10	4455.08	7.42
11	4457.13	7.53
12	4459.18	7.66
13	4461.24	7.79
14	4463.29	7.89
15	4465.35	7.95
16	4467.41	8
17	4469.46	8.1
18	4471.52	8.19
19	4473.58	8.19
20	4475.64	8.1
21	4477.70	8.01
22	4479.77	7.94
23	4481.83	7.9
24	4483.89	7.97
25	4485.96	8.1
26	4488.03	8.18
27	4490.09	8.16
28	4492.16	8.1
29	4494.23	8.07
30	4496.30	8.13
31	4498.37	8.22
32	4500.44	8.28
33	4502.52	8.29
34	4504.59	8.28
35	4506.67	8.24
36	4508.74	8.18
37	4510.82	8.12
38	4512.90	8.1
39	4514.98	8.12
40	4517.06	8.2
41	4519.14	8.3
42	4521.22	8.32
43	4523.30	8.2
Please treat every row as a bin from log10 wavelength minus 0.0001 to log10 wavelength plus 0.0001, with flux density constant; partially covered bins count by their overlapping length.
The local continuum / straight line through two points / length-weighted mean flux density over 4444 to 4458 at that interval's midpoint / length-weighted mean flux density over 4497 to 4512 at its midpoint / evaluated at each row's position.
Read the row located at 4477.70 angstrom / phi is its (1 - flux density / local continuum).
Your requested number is -0.02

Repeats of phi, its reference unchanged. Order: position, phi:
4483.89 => 0.00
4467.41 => -0.04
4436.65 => -0.06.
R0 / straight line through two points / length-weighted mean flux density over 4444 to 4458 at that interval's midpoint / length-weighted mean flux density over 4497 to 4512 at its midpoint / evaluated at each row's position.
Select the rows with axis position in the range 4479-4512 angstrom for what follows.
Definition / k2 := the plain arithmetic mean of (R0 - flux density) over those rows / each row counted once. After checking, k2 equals -0.04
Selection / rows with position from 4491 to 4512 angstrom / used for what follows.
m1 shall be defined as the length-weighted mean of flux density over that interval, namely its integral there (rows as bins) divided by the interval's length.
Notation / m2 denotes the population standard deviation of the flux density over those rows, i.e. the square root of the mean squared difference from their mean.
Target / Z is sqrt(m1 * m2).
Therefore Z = 0.8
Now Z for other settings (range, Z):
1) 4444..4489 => 1.5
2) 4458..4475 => 1.2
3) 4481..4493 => 0.9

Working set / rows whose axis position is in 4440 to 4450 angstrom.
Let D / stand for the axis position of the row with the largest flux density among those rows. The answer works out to 4440.74 angstrom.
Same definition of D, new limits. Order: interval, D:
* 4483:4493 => 4488.03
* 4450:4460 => 4459.18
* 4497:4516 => 4502.52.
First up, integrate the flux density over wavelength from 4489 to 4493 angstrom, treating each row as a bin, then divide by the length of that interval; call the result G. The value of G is 8.1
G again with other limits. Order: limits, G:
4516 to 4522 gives 8.3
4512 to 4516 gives 8.1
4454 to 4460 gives 7.5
